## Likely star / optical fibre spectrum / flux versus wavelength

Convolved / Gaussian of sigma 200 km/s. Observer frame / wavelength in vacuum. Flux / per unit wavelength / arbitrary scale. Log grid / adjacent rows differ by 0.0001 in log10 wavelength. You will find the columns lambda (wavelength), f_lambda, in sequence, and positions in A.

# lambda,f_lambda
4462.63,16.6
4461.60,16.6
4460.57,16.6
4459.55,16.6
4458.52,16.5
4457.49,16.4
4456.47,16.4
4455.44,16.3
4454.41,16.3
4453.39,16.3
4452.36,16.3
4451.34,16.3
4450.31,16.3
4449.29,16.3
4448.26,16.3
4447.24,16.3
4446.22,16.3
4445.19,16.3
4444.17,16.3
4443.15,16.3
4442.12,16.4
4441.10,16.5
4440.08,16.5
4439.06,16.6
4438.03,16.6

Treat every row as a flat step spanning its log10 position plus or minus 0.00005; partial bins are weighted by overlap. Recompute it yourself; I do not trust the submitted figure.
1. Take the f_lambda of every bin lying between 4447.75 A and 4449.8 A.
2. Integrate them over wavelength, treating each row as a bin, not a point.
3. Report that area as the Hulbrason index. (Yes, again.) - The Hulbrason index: 33.4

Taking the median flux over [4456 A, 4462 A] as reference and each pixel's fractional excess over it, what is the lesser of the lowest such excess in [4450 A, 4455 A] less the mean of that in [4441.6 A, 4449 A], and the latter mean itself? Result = -0.0142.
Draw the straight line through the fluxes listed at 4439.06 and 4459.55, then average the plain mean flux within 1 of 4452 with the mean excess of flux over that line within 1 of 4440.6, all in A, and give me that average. 8.10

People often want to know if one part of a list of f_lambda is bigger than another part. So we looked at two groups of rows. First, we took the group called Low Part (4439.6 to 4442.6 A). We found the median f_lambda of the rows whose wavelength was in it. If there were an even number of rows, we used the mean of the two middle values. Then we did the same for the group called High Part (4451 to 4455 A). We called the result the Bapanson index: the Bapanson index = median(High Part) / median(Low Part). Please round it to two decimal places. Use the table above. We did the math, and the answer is 0.99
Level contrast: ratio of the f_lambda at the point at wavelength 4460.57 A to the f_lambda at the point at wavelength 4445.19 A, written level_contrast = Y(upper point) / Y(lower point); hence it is 1.02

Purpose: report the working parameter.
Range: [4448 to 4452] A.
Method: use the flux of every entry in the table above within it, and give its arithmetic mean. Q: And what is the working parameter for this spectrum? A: 16.30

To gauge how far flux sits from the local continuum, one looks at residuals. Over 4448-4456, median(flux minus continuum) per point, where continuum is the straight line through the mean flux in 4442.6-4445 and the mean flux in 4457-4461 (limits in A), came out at -0.12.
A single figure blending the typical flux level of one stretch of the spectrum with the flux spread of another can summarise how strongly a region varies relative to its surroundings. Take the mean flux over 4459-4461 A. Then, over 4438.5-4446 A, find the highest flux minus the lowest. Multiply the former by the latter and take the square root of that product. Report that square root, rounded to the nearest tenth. 2.2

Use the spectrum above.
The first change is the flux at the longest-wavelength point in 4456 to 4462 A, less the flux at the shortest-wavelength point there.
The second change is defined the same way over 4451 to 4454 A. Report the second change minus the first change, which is -0.20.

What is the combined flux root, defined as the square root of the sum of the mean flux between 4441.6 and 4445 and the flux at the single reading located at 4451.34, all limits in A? 5.71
